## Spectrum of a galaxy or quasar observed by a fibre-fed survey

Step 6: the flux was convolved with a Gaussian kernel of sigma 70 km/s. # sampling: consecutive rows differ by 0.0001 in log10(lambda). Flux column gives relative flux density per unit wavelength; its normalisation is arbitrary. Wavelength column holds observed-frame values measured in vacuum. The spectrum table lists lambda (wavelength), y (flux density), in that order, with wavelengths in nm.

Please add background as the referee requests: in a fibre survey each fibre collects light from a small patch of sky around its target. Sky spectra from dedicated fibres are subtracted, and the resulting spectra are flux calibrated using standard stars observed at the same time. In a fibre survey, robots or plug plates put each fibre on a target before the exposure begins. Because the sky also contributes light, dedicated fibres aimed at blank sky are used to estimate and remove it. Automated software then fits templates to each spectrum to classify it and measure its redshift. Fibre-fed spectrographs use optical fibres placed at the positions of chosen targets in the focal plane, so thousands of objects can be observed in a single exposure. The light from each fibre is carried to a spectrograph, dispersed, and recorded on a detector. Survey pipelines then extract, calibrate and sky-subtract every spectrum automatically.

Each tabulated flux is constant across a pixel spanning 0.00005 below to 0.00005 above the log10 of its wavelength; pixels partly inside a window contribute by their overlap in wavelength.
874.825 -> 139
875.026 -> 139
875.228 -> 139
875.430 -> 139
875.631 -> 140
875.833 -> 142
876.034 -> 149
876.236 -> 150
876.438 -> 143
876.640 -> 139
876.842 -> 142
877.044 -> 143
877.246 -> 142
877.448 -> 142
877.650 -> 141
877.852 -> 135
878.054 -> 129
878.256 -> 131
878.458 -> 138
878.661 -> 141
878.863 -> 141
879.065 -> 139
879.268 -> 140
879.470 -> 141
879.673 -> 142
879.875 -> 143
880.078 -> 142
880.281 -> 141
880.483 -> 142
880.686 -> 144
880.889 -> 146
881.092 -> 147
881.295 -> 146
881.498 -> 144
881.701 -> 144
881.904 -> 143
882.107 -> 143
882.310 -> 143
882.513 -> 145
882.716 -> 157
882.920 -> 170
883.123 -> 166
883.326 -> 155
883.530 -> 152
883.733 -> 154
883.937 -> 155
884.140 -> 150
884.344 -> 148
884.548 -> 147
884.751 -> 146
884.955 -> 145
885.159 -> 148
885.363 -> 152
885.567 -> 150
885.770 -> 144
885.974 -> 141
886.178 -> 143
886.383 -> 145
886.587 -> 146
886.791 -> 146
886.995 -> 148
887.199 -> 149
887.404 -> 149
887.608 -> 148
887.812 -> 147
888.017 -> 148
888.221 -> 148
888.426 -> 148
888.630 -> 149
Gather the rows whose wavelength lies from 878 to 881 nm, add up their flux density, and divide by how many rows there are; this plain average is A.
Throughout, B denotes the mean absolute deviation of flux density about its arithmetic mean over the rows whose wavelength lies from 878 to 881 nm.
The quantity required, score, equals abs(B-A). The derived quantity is 137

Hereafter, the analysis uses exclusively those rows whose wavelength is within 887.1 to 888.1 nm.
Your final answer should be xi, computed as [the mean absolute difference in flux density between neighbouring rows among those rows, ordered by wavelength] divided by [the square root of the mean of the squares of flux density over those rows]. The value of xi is 0.005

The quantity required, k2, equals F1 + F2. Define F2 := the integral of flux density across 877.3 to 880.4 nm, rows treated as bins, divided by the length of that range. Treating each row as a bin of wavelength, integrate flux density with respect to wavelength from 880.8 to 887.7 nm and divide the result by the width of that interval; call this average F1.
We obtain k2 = 288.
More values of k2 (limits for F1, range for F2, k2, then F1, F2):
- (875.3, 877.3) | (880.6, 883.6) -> 292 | 143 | 150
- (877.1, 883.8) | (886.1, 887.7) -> 291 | 144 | 147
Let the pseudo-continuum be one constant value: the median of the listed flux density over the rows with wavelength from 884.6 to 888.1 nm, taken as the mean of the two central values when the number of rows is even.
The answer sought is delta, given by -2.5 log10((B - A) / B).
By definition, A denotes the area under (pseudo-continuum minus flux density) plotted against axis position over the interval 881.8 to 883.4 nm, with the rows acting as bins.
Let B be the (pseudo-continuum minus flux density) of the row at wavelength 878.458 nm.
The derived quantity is -0.8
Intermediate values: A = -9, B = 9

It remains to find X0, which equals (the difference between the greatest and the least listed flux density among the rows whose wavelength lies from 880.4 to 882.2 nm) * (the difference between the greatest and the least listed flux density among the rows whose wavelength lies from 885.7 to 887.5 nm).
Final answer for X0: 40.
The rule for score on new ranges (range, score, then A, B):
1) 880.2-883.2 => 142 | 148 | 6.5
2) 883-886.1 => 146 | 150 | 4.4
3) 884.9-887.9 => 144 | 147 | 2.3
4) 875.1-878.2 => 138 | 141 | 3.3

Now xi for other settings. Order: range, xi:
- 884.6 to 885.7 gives 0.017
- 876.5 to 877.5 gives 0.009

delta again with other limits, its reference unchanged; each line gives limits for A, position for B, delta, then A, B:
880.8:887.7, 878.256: -0.6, -12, 16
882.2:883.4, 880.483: -1.2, -11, 5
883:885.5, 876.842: -1.3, -12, 5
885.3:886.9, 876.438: 0.8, 2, 4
